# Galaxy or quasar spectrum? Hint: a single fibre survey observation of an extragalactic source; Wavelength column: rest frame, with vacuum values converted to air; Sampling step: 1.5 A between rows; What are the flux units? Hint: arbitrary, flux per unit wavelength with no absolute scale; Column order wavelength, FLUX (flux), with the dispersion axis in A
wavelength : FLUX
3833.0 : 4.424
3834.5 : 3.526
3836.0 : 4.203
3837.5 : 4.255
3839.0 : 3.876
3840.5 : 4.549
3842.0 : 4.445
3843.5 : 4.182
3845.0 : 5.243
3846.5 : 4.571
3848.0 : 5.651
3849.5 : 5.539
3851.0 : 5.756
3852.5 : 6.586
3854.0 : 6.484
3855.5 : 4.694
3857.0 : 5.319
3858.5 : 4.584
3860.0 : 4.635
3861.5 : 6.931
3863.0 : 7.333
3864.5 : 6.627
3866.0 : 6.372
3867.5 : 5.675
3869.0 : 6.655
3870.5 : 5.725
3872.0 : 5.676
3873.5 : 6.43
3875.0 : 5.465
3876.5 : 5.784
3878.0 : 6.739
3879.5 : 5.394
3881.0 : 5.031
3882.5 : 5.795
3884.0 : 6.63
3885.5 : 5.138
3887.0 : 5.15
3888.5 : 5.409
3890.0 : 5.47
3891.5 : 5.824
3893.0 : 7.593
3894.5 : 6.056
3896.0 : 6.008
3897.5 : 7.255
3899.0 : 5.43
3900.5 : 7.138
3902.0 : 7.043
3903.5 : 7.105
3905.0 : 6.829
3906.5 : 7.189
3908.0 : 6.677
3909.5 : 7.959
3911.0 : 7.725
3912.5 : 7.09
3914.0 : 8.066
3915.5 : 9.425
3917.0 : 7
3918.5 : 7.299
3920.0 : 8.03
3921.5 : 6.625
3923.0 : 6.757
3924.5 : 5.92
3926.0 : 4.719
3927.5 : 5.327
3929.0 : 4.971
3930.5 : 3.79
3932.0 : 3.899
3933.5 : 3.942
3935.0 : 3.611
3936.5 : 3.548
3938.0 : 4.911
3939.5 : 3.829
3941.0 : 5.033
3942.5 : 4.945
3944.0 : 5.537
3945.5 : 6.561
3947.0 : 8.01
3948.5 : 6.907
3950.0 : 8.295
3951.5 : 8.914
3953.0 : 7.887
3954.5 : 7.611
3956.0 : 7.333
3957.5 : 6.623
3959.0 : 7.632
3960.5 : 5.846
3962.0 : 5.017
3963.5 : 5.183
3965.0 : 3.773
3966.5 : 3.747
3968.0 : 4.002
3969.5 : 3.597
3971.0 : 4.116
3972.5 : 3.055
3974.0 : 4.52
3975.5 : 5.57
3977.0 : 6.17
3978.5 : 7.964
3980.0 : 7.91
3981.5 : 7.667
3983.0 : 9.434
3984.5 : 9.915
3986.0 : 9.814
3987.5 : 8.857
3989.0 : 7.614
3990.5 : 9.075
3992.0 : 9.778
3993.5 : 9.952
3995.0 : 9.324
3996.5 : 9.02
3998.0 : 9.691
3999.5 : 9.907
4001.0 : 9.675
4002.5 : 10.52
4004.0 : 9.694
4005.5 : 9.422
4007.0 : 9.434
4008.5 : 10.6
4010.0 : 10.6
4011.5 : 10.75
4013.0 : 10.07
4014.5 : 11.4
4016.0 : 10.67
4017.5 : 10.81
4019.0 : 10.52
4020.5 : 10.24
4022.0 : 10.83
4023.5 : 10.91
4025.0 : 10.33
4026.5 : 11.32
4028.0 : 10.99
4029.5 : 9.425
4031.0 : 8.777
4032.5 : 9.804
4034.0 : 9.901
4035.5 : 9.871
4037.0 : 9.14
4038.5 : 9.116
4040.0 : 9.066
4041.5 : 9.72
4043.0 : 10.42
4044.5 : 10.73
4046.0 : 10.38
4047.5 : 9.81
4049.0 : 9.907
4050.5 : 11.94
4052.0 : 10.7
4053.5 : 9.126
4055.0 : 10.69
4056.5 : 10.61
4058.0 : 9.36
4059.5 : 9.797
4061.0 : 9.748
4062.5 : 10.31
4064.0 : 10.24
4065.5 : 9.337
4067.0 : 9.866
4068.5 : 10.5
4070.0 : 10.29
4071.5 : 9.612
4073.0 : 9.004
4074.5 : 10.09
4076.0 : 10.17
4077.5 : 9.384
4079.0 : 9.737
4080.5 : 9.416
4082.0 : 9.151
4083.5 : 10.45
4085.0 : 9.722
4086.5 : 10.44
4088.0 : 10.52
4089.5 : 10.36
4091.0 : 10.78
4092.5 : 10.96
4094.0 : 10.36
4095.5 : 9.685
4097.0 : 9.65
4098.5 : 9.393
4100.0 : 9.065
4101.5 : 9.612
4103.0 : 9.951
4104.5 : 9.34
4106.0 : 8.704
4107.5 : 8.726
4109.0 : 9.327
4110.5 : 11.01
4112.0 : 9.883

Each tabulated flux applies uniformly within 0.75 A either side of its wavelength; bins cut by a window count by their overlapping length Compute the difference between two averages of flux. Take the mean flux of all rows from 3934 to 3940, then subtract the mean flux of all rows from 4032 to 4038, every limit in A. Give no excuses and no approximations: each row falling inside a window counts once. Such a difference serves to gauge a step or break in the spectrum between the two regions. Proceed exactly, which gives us -5.7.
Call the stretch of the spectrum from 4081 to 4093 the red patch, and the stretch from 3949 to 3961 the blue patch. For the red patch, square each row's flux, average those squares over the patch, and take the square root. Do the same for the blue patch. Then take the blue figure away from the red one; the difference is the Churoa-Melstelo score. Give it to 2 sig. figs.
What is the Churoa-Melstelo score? 2.7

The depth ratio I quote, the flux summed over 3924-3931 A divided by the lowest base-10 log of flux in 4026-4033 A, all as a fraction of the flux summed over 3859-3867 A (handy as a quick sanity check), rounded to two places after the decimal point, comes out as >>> 0.82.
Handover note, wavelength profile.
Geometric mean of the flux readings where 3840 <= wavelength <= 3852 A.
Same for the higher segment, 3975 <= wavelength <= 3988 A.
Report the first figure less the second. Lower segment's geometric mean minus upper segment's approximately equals -3.0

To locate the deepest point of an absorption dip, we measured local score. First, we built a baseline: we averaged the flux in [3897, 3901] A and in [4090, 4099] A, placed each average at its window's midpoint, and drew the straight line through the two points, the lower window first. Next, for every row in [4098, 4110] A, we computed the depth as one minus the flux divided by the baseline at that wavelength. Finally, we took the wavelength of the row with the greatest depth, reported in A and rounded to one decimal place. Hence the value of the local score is 4107.5 A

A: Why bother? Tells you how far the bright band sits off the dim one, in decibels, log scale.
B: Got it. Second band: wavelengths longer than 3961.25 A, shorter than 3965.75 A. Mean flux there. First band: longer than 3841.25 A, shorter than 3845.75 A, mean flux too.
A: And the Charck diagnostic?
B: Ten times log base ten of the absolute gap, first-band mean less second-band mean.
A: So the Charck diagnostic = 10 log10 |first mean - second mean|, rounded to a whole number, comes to -15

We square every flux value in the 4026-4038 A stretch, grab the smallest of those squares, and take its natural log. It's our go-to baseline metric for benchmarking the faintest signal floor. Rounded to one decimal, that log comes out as 4.3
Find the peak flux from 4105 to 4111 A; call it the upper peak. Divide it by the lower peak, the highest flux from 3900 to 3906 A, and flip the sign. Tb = -1.54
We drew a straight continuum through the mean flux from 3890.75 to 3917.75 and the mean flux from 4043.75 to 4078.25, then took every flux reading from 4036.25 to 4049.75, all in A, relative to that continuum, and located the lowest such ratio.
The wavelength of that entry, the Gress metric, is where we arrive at 4040.0 A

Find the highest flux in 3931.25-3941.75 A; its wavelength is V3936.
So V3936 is 3941.0 A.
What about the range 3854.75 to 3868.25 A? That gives 3863.0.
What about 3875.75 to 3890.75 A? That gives 3878.0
